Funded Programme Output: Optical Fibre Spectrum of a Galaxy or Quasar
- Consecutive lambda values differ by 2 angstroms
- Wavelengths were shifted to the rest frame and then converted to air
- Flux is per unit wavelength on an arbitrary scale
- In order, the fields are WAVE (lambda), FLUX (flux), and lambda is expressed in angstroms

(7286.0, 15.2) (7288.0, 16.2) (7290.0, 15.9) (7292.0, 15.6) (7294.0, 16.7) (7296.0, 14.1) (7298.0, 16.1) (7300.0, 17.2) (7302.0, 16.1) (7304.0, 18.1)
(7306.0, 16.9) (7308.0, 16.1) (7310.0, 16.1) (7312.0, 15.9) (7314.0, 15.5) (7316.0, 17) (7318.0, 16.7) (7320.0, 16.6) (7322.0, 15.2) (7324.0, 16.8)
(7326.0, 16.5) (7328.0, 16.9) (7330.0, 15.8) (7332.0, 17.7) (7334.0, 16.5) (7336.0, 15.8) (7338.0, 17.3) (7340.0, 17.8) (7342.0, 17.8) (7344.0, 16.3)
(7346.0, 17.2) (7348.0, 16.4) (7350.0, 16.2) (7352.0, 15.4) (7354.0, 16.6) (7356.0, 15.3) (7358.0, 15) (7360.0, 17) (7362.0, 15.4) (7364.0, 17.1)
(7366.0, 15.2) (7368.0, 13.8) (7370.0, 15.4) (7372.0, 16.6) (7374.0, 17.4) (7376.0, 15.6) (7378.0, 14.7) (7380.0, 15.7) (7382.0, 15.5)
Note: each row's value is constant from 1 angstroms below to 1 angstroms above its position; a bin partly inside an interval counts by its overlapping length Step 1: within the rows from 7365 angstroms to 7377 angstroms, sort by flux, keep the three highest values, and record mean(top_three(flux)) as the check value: 16.5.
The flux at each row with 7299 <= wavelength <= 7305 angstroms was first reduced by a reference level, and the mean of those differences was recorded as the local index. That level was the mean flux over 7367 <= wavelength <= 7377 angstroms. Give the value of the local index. 1.4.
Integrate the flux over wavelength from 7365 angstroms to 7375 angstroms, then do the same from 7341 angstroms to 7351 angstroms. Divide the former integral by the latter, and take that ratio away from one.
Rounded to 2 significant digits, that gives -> 0.066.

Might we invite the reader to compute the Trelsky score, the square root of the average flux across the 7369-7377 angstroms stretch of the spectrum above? 4.03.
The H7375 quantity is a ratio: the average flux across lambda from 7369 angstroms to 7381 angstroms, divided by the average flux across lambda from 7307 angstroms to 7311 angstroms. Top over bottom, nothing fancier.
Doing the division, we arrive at 0.99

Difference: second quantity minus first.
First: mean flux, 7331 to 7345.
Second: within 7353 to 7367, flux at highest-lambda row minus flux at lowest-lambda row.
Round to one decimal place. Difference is -18.4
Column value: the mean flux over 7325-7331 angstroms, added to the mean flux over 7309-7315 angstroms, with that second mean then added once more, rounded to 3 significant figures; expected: 48.1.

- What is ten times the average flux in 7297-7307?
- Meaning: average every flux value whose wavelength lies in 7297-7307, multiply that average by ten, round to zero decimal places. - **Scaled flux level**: 169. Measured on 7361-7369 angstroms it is 154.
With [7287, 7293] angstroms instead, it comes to 159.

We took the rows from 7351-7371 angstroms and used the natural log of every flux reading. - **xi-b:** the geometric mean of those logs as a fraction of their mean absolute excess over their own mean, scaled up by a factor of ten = 568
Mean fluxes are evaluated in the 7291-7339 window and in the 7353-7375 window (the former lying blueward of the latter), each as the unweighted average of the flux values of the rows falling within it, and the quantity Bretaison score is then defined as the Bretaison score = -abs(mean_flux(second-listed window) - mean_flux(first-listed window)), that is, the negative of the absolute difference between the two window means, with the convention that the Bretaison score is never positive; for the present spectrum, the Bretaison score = -0.49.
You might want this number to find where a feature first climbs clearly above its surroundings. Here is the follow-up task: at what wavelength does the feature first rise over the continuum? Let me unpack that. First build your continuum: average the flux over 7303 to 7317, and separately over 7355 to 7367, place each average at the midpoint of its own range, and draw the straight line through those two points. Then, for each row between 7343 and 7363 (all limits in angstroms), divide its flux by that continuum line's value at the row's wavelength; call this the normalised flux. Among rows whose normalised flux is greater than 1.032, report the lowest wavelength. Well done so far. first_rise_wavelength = 7346.0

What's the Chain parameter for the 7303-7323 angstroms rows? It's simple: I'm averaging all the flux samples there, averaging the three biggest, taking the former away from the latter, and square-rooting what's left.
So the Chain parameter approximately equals 0.96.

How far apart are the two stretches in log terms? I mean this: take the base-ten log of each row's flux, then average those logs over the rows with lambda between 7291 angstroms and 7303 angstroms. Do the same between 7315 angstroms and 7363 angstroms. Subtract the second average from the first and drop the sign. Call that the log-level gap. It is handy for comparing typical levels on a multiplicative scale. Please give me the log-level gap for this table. 0.014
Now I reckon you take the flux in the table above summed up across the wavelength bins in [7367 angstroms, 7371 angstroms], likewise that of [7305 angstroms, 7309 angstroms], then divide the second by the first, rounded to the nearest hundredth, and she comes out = 1.13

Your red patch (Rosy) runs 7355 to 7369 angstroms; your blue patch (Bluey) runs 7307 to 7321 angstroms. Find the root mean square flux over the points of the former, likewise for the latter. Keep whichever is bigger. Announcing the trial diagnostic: 16.3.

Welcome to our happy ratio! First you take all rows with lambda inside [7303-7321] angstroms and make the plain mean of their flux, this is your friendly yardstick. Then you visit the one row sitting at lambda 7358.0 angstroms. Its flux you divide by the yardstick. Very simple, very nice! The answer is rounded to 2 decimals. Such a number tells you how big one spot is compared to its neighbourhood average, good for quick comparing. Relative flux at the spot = 0.91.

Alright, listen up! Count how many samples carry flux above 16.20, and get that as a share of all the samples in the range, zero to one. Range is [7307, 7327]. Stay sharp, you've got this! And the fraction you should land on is 0.50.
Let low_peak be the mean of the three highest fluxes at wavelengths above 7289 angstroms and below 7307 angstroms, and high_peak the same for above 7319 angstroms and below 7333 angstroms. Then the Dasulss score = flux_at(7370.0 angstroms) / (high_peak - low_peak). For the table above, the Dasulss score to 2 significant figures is -58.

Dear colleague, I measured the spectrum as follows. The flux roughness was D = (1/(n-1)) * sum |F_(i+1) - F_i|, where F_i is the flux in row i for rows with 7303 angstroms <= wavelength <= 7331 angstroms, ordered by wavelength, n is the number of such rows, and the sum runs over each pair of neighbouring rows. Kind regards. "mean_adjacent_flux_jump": 0.72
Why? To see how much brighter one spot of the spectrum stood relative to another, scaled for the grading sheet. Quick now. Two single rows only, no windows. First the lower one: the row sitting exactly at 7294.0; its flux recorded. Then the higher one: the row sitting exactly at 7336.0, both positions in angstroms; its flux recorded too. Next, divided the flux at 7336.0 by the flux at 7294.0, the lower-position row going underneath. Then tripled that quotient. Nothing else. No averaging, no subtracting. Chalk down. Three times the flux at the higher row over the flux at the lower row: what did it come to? 2.84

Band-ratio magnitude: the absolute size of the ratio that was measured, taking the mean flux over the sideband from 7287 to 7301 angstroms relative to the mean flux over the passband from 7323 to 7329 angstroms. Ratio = 0.95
